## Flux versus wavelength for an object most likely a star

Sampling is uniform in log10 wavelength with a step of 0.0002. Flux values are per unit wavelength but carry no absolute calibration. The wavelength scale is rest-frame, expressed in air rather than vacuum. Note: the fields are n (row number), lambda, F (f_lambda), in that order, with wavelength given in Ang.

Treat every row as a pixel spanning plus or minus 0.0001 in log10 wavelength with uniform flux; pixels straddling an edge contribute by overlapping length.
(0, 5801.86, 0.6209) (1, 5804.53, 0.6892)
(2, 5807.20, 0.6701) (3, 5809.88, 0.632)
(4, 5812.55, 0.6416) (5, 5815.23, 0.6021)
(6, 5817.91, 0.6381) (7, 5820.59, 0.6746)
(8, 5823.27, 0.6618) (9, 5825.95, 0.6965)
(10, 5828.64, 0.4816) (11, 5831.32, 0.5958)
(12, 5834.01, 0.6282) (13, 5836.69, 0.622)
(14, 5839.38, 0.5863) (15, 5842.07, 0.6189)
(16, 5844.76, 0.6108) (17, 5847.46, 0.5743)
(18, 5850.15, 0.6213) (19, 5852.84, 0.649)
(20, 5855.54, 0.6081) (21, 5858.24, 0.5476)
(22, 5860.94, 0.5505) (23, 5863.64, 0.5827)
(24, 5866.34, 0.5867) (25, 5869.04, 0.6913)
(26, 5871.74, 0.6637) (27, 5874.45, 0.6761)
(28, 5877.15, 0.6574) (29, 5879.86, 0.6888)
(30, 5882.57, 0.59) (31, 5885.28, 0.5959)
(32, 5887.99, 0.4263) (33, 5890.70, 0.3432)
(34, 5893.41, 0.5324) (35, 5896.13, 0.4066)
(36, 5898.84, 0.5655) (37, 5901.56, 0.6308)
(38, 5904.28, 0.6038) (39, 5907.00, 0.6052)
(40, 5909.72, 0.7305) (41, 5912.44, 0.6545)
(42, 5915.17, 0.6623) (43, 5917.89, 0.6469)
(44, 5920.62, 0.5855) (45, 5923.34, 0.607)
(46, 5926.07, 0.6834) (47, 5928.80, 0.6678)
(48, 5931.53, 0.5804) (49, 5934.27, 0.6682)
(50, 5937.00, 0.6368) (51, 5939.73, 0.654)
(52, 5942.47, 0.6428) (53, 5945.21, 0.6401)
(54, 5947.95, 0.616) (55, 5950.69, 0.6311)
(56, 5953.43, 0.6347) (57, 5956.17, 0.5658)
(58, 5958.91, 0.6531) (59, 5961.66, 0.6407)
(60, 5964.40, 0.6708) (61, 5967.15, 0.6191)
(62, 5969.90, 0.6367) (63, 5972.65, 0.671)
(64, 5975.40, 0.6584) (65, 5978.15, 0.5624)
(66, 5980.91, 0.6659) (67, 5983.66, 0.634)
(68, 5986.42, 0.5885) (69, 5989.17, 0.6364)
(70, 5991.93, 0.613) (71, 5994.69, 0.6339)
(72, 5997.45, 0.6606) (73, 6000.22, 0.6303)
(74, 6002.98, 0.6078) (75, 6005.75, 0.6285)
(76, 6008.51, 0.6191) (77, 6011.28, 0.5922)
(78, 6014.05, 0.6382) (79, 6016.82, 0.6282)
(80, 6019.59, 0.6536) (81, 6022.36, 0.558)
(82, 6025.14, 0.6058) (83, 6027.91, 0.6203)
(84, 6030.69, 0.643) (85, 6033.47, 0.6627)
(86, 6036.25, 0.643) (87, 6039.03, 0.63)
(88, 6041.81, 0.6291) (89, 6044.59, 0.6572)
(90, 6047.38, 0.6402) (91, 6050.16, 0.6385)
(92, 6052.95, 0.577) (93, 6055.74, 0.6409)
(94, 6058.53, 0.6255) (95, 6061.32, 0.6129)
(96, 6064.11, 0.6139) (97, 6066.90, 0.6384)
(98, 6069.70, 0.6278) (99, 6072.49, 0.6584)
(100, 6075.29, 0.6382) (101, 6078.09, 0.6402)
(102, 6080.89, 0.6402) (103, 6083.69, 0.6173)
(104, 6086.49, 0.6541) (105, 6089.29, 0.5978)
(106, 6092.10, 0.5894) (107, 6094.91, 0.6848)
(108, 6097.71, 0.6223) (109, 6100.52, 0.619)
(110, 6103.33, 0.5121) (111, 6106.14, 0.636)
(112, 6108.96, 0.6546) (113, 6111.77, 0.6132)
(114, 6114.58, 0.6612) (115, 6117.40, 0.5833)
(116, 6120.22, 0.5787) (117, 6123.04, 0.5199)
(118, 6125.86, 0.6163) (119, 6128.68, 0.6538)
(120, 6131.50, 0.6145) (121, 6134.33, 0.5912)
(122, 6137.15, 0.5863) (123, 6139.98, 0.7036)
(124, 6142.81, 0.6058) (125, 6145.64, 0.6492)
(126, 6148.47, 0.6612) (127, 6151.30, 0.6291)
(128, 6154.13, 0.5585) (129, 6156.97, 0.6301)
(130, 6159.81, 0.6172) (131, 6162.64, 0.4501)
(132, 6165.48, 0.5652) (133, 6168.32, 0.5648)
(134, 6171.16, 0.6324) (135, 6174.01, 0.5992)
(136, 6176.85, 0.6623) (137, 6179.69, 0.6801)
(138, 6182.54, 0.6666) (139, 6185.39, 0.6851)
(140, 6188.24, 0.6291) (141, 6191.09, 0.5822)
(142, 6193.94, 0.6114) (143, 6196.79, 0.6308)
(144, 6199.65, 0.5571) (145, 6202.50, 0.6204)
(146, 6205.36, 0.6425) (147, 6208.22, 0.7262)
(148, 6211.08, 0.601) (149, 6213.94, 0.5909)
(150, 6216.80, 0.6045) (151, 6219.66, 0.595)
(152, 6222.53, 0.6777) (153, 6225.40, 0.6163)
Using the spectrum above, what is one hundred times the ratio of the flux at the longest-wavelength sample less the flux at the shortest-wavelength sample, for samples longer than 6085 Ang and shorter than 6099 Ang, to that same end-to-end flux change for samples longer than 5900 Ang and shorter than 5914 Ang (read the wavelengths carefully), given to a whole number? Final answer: -134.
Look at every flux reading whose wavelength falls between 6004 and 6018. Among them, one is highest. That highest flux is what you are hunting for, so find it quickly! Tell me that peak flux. 0.6382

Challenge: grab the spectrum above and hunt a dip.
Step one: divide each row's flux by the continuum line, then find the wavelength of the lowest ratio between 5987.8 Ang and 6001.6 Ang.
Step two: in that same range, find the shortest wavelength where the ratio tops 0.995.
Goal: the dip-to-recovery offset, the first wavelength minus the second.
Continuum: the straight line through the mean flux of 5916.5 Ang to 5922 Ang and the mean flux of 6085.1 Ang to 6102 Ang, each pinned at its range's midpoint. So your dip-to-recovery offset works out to 2.8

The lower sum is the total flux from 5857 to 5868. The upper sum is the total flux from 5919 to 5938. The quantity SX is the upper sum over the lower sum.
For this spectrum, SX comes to 1.95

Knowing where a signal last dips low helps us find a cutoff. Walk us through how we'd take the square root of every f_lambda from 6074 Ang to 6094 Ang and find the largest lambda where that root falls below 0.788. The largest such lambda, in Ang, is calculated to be 6092.10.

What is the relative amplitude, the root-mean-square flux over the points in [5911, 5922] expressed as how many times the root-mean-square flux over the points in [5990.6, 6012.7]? 1.02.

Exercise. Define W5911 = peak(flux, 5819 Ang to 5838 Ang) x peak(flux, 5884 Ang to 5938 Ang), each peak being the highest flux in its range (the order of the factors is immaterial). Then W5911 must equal 0.51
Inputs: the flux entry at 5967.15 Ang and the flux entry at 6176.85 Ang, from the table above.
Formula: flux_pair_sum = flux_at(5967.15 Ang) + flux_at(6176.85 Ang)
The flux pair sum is 1.28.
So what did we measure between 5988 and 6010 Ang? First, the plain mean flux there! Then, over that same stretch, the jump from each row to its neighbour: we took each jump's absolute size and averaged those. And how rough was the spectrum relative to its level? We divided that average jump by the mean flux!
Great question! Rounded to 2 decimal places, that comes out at 0.03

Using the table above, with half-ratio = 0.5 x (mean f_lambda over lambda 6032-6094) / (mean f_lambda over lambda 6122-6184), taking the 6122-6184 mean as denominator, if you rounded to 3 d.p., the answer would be 0.515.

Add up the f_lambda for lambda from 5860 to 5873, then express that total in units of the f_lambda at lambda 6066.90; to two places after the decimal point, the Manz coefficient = 4.82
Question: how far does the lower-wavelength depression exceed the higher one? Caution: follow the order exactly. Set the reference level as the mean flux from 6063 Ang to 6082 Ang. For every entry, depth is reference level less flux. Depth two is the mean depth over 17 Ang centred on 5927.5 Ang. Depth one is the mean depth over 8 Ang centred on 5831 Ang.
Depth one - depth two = 0.06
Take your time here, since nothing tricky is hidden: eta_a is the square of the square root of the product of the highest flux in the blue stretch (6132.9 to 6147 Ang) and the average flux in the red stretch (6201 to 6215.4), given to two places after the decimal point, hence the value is 0.45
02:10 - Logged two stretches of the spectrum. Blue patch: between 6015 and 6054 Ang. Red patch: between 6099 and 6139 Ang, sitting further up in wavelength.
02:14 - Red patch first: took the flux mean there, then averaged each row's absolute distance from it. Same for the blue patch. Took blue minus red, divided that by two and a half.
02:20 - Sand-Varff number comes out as -0.0055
